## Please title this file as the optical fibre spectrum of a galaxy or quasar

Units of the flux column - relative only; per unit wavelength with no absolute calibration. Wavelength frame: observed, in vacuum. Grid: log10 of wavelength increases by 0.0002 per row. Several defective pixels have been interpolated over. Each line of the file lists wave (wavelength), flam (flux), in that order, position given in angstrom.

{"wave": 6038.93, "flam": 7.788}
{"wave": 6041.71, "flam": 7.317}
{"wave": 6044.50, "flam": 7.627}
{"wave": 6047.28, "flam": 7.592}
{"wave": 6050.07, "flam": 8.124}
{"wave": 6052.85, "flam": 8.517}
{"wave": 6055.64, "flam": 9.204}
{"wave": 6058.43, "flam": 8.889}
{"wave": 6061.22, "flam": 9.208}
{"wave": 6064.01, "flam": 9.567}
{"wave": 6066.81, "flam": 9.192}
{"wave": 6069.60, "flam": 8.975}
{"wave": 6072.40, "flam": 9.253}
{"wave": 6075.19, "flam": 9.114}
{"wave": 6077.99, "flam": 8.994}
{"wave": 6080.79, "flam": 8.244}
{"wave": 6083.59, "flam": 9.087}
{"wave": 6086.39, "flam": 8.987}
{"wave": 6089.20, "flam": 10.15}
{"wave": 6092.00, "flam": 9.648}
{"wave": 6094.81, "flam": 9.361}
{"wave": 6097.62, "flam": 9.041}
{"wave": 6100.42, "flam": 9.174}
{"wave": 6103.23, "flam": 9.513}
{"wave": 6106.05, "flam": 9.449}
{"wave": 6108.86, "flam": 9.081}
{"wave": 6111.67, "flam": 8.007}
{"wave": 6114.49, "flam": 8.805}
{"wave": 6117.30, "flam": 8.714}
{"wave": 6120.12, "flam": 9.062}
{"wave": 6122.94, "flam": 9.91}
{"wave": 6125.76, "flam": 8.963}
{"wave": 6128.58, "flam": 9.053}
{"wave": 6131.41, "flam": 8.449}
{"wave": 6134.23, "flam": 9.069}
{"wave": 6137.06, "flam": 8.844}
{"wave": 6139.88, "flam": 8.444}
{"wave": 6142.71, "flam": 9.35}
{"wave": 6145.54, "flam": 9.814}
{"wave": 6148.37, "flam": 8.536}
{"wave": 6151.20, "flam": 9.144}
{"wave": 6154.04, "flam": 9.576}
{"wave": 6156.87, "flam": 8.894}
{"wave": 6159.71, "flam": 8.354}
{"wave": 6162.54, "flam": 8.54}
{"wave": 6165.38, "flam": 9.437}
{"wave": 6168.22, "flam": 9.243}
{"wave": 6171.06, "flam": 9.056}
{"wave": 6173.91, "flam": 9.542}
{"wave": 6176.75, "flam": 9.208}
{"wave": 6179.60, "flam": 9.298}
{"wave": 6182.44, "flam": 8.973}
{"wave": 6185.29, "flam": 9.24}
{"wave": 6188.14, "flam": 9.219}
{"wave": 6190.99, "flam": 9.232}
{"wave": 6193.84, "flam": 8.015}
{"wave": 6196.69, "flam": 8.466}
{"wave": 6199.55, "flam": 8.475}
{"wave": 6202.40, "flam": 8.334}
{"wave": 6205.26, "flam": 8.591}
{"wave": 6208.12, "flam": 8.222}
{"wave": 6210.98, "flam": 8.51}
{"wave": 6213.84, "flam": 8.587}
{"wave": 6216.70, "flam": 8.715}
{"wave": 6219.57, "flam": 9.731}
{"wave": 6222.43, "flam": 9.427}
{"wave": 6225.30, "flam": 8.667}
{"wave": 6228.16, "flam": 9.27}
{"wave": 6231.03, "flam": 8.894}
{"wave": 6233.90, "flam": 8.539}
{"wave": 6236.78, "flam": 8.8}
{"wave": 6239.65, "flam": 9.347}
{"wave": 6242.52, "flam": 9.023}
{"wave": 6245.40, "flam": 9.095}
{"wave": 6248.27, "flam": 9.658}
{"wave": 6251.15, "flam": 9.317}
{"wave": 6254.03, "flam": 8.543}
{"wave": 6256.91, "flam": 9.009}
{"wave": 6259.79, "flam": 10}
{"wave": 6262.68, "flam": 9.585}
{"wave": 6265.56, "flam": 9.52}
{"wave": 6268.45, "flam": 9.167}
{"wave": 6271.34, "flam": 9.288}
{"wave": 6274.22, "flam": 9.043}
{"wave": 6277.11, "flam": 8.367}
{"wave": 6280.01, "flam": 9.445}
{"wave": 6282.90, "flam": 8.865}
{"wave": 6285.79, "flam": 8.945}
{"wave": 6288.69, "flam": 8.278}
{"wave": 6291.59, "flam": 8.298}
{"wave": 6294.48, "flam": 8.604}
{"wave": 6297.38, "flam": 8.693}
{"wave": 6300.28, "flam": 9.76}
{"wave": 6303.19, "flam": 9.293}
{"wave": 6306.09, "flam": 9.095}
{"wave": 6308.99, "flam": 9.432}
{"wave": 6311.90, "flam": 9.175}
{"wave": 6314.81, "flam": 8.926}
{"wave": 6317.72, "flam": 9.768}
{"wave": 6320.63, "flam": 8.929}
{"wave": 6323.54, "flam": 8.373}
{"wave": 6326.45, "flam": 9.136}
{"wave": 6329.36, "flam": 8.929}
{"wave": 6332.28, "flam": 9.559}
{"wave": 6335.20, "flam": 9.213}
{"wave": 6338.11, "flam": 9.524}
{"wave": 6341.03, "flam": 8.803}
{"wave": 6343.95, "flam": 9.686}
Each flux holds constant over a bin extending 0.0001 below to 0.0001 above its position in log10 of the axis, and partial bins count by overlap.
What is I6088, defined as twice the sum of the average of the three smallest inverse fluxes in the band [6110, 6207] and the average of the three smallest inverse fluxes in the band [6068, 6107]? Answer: 0.410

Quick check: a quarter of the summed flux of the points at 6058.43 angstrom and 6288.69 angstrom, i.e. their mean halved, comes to 4.29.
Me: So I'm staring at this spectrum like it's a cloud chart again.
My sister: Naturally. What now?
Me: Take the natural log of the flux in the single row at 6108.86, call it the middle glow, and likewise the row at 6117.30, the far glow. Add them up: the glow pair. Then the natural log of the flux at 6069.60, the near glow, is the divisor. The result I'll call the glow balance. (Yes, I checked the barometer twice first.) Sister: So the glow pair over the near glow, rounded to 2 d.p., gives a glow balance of 1.99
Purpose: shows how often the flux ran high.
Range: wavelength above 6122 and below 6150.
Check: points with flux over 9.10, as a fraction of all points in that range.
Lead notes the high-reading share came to 0.30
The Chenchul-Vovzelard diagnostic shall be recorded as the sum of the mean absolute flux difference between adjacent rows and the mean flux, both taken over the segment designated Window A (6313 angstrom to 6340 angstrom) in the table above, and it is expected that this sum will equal 9.71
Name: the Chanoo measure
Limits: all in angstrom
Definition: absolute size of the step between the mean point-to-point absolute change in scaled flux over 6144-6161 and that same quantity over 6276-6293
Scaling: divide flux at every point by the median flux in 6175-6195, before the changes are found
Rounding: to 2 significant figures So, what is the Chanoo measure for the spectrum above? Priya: 0.024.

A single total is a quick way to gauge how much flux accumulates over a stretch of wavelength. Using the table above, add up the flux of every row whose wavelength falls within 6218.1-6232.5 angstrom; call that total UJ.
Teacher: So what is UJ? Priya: 46.0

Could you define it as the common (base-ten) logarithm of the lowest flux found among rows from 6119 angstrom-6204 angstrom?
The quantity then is 0.904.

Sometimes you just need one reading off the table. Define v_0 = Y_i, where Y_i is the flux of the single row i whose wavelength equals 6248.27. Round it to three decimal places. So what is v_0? 9.658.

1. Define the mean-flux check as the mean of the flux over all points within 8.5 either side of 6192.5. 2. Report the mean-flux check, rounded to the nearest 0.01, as 8.77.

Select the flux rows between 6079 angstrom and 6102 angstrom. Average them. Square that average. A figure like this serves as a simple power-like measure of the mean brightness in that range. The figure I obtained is 84.9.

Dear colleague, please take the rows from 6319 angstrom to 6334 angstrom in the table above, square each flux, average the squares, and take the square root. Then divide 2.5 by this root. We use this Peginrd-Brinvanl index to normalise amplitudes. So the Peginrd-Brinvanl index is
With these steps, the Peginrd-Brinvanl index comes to 0.278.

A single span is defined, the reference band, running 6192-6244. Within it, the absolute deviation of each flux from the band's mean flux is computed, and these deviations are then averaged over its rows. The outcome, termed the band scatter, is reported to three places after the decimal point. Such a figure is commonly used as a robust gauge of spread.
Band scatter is 0.355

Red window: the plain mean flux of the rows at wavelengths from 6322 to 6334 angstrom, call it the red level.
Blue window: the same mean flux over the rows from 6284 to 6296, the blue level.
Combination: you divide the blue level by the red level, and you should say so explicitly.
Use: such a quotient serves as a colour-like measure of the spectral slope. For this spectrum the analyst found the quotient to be 0.95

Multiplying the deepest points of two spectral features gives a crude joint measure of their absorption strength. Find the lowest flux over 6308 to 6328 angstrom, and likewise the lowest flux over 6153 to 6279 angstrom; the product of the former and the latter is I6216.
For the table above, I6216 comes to 67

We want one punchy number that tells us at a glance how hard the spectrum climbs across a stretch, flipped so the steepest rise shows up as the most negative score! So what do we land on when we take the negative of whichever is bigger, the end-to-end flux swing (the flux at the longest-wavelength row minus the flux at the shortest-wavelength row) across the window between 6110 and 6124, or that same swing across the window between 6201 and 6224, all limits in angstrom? -1.9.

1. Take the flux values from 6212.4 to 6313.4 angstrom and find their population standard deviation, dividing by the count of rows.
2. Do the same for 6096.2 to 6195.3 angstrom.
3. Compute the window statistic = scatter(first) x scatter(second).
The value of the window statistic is 0.192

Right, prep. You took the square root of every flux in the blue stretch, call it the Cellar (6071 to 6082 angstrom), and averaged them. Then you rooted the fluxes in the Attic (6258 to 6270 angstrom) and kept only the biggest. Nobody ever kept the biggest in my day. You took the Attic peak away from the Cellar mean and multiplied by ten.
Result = -1.8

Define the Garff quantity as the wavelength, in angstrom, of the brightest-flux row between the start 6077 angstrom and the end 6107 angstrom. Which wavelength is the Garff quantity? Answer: 6089.20 angstrom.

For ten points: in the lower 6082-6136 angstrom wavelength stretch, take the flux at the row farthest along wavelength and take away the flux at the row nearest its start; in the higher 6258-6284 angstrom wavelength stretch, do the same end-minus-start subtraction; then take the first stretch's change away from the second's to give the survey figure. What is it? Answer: -1.1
